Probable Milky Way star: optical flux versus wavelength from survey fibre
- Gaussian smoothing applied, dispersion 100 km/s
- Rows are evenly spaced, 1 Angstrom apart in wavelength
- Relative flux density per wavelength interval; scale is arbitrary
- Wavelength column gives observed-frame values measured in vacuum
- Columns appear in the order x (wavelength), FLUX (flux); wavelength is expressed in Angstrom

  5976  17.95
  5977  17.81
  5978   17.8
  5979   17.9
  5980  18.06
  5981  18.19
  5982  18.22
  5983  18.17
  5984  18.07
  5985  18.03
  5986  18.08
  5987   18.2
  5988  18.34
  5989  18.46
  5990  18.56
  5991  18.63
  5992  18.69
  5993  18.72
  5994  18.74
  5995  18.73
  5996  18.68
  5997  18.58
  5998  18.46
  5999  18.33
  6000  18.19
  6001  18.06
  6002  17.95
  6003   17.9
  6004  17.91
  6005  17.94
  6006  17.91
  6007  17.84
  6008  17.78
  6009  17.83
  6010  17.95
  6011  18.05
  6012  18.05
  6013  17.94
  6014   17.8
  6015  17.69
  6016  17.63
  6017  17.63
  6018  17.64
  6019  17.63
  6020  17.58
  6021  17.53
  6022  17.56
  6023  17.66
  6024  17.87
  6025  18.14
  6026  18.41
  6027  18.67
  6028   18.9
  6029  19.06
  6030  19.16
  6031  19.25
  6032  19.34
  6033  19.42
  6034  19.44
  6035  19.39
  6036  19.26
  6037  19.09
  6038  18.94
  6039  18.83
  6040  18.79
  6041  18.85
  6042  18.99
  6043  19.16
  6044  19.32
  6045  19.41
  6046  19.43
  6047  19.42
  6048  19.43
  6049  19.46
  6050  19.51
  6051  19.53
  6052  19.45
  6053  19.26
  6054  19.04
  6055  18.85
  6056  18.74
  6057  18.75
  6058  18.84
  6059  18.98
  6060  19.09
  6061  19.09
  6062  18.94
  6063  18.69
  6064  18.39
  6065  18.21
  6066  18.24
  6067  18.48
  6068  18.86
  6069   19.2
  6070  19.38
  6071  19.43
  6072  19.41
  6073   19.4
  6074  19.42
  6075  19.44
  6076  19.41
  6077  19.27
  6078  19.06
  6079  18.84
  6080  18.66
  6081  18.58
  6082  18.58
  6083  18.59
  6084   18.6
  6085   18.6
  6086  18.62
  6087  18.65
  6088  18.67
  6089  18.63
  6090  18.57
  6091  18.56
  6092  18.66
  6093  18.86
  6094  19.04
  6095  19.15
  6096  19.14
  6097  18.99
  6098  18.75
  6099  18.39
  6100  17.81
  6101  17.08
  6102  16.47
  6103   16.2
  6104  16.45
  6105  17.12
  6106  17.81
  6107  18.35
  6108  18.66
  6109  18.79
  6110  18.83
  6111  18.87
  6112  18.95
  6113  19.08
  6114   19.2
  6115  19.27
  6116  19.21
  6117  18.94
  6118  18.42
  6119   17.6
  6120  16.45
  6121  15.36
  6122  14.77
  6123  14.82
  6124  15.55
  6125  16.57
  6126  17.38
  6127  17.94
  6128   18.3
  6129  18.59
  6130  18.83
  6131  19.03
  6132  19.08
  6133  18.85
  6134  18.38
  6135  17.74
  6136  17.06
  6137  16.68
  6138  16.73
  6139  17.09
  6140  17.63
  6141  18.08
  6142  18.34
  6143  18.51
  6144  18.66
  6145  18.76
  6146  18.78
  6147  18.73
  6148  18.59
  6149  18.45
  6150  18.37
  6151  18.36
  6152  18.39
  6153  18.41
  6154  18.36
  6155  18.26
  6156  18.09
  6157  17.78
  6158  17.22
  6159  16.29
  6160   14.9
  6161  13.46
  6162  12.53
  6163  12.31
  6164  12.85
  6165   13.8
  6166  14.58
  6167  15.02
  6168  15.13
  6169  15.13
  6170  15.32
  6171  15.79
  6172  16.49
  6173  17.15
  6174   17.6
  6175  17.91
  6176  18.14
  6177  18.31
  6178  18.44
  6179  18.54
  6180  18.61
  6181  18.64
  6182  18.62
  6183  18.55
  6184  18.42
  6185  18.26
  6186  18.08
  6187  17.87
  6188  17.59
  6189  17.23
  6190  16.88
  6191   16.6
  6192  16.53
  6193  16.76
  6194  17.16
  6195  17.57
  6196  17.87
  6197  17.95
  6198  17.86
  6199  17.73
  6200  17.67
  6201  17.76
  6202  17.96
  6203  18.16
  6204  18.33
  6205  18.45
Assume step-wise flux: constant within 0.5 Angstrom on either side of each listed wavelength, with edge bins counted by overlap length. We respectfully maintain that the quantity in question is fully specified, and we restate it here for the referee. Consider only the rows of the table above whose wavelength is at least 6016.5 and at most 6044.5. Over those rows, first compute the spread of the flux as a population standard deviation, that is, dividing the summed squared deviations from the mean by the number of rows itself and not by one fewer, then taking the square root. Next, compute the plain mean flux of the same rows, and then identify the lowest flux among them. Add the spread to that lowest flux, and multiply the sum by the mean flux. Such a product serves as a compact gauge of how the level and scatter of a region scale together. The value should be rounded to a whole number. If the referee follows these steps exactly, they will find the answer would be 339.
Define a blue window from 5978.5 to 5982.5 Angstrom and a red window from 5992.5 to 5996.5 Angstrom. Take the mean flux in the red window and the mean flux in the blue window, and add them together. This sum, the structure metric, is 36.8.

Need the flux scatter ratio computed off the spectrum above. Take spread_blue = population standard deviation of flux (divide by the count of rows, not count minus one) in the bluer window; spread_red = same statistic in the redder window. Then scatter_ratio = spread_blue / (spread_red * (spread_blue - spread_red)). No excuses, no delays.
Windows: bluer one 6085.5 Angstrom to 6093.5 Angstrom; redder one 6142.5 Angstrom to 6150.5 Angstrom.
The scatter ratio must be -11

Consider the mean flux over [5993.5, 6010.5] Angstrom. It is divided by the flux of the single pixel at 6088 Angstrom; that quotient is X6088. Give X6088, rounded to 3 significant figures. 0.973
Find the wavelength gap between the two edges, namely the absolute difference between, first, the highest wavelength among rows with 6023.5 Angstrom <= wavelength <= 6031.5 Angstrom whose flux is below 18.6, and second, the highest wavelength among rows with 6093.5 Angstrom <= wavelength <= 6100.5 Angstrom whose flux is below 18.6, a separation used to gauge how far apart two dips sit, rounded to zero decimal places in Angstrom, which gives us 74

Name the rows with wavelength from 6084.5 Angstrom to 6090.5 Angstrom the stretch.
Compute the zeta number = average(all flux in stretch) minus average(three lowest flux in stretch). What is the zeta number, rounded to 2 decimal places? 0.03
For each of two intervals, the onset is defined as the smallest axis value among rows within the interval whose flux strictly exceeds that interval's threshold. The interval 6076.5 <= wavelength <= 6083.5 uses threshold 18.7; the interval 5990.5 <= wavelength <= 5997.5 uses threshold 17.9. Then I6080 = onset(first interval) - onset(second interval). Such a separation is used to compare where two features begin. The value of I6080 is 86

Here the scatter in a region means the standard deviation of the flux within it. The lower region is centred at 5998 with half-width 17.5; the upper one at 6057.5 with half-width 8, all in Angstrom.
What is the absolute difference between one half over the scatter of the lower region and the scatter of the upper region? 1.2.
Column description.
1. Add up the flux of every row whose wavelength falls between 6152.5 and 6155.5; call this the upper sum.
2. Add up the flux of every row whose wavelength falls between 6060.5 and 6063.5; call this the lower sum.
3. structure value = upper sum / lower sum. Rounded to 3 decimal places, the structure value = 0.970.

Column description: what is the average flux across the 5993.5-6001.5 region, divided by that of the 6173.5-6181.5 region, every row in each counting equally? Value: 1.01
